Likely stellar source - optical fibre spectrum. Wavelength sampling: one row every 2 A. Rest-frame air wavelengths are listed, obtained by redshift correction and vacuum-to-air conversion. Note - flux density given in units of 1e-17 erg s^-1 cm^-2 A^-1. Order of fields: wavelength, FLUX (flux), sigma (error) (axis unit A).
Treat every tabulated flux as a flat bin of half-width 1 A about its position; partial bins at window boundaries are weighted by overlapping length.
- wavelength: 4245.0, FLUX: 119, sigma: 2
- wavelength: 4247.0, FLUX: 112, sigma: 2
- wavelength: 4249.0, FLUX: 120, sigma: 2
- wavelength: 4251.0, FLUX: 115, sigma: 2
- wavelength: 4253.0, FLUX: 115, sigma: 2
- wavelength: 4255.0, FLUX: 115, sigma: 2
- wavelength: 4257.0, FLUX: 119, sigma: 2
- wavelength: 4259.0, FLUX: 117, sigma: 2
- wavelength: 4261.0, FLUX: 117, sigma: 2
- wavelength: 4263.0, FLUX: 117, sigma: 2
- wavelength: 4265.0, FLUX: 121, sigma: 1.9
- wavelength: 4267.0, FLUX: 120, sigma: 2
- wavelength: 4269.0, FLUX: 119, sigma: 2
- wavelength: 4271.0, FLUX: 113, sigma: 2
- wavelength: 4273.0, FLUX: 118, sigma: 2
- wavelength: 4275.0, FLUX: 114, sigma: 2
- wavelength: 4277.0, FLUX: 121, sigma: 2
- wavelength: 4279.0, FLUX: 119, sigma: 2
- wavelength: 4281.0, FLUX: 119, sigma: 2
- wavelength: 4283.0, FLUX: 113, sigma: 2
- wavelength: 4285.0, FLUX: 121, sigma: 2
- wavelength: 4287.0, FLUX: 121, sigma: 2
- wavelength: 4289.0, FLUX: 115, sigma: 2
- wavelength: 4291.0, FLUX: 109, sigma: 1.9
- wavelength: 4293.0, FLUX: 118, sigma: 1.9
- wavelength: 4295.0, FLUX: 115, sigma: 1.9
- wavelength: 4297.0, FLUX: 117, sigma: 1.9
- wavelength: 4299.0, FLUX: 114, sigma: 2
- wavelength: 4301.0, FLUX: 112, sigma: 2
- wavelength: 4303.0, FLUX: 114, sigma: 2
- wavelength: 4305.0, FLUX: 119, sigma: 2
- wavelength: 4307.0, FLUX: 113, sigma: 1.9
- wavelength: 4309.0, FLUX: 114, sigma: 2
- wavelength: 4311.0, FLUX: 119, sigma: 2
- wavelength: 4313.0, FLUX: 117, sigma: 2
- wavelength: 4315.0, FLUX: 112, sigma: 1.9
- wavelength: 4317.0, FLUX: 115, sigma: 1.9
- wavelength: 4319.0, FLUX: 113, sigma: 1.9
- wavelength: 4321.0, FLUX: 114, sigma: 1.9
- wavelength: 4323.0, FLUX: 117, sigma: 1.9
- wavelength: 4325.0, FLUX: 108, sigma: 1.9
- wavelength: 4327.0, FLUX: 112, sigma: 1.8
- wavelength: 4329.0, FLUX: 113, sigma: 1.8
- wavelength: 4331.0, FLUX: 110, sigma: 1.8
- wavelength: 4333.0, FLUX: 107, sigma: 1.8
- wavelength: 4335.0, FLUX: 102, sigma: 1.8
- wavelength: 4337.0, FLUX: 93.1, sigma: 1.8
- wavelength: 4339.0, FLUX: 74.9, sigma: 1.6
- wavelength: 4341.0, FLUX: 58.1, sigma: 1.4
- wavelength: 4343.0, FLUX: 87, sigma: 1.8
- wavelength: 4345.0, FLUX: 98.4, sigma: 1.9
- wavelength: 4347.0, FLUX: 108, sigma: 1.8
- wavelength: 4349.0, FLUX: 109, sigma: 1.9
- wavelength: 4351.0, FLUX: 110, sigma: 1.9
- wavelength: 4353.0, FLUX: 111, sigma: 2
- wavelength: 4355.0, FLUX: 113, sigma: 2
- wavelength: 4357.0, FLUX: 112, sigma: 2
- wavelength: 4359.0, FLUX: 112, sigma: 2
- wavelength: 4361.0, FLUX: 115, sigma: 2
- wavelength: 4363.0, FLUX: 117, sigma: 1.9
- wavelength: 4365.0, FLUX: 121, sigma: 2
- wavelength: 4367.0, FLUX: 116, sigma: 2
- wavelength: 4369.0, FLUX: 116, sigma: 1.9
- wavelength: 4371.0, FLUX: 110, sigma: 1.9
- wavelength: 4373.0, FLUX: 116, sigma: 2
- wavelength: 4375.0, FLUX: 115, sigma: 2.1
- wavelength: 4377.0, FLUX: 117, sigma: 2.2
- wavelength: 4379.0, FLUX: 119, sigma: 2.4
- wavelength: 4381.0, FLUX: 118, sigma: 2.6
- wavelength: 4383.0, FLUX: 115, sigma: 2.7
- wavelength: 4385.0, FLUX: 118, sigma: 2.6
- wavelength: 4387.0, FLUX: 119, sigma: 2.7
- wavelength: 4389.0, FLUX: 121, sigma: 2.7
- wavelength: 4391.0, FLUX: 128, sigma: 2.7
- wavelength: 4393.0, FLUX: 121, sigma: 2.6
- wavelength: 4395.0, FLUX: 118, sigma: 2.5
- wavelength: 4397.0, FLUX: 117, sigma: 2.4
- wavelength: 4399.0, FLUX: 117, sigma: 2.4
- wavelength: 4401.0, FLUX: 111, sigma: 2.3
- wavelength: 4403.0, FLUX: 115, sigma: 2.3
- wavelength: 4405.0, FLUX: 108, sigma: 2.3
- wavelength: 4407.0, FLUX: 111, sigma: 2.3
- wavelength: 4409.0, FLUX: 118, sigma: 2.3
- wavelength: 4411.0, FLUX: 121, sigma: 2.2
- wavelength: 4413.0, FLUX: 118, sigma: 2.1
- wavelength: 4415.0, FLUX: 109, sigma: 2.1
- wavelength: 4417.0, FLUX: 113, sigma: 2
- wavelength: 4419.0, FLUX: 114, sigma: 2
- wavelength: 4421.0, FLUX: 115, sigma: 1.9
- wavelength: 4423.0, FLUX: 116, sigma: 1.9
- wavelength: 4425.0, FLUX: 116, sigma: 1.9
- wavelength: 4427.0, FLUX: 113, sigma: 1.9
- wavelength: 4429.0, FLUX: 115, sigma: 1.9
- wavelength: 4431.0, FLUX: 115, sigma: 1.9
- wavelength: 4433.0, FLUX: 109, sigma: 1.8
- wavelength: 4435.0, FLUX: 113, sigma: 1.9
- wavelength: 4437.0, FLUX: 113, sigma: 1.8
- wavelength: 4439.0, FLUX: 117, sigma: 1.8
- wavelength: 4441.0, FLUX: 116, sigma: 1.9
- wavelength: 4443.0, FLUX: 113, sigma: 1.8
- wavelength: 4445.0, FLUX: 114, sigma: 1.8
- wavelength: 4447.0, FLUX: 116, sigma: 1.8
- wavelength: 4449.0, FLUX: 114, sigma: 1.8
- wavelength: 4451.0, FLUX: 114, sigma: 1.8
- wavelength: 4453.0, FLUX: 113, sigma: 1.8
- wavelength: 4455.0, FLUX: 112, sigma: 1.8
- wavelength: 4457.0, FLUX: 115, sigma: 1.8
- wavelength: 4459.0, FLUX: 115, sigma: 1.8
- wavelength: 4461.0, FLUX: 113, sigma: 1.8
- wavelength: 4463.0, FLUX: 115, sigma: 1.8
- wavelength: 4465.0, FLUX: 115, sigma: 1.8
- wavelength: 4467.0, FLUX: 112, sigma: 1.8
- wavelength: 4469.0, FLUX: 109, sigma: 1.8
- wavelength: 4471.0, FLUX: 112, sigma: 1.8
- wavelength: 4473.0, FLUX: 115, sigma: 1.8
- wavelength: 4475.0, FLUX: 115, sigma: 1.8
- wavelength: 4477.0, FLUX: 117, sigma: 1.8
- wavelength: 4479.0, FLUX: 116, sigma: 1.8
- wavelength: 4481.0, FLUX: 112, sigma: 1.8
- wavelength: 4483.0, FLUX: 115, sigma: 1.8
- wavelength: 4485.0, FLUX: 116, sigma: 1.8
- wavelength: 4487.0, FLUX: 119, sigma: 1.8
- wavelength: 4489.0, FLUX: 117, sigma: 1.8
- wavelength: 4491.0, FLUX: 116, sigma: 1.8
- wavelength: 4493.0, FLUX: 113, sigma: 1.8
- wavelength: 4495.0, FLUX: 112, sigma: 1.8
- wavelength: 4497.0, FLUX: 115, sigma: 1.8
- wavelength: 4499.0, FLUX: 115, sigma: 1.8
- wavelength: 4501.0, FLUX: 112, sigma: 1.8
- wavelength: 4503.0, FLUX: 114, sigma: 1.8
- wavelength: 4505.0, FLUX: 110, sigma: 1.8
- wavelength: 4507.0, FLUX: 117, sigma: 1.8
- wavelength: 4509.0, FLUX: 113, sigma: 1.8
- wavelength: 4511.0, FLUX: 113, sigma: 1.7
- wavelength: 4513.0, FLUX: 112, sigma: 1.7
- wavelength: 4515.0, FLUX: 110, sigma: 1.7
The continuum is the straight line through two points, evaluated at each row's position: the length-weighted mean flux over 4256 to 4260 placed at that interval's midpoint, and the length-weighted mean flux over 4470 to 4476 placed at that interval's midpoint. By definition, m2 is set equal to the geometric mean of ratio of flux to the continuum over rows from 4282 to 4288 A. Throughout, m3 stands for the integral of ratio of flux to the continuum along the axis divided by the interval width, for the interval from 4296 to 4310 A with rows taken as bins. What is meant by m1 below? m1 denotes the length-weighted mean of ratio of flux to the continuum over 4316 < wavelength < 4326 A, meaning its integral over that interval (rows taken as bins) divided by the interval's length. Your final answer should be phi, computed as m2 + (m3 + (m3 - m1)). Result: 1.99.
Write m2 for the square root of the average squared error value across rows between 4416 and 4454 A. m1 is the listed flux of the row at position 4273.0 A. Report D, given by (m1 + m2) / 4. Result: 30.0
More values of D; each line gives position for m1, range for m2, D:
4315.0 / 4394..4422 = 28.6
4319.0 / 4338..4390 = 28.8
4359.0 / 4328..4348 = 28.4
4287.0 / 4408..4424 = 30.8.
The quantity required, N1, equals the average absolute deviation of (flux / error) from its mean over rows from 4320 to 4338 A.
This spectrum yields 2.7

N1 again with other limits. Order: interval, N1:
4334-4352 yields 4.9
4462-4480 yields 1.1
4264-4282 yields 1.3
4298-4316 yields 1.2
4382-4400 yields 1.7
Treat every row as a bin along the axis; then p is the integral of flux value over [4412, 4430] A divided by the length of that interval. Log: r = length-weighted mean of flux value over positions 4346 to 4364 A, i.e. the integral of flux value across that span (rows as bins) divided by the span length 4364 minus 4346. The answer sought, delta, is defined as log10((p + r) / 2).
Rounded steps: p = 114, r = 112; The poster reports 2.054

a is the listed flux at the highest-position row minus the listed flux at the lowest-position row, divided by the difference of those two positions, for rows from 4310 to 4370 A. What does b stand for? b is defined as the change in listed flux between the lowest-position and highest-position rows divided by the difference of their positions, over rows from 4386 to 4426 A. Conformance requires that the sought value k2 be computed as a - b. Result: 0.0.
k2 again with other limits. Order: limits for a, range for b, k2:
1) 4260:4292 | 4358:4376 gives -0.5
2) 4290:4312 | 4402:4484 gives 0.5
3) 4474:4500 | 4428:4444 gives 0.1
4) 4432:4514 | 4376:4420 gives 0.1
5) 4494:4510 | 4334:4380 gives -0.3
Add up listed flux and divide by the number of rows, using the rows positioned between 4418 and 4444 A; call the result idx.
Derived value 114.2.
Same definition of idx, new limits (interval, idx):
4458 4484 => 113.9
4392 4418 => 115.2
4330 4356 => 98.6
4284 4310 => 115.5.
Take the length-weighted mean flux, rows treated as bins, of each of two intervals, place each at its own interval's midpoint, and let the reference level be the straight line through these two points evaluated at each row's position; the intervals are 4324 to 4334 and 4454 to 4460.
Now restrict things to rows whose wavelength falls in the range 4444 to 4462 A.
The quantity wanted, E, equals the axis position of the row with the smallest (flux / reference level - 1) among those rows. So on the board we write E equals 4455.0 A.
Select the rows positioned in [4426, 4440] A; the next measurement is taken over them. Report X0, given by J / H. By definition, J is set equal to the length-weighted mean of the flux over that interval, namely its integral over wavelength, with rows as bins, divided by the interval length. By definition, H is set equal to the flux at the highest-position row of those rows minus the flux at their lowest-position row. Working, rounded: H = 4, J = 114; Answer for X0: 28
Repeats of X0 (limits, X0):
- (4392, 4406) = -9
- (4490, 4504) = -57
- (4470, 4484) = 38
